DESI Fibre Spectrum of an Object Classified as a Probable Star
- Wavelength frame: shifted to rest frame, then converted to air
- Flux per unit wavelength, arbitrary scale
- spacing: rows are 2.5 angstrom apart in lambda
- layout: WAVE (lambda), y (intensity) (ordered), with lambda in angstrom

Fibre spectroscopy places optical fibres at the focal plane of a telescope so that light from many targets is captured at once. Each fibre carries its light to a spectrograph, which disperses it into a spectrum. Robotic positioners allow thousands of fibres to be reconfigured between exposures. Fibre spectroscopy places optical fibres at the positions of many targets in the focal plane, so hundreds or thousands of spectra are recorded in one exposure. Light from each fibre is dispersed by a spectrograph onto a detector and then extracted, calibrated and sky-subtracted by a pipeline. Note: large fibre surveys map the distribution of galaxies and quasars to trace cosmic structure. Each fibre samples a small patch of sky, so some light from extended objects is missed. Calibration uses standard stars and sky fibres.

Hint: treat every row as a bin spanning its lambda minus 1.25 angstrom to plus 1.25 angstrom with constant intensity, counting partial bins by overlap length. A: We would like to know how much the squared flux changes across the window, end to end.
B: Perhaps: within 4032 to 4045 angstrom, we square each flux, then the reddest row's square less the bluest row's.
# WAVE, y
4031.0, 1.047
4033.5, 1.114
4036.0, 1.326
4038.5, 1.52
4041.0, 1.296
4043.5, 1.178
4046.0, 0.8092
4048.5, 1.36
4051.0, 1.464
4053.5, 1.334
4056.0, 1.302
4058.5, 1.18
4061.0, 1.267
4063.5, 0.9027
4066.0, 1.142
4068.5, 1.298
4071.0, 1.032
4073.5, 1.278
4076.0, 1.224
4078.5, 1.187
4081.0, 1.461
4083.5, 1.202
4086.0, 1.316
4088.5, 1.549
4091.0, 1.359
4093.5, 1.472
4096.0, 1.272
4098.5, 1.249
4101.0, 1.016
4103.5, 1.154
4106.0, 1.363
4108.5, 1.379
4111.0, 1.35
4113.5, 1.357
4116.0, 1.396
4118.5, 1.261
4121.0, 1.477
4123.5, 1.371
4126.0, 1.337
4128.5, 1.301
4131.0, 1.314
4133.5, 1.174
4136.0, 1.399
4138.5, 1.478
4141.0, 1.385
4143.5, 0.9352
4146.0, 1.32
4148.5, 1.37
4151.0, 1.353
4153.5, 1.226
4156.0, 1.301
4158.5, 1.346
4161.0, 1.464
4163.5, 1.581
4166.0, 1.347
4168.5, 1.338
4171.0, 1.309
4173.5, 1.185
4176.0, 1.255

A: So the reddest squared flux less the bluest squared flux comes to 0.15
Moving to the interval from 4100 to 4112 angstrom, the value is 0.79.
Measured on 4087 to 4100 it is -0.84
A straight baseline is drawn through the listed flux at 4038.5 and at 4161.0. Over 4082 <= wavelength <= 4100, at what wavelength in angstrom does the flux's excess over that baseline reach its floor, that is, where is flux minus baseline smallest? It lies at 4083.5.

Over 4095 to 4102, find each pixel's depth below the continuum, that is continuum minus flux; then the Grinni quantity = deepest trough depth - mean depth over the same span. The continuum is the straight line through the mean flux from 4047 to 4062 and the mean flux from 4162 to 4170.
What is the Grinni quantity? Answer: 0.17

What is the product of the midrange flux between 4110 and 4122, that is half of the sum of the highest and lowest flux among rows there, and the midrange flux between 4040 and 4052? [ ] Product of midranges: 1.56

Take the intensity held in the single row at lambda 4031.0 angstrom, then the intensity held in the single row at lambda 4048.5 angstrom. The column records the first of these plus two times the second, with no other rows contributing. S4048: 3.77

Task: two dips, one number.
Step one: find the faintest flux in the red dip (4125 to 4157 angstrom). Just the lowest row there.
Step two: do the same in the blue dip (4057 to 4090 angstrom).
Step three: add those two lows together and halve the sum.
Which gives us 0.92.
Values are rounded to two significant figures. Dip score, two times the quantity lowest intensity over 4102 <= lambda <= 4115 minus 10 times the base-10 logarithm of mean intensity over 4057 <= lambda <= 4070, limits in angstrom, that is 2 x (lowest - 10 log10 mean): 1.0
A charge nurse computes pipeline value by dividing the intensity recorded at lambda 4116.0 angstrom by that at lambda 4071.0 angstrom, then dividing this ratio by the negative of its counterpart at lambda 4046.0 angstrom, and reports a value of -1.7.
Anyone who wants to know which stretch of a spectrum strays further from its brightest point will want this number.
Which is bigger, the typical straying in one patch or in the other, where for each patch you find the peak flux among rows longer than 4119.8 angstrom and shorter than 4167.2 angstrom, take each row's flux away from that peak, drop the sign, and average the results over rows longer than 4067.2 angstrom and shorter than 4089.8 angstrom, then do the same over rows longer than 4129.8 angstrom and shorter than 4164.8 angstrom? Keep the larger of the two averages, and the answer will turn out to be 0.298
